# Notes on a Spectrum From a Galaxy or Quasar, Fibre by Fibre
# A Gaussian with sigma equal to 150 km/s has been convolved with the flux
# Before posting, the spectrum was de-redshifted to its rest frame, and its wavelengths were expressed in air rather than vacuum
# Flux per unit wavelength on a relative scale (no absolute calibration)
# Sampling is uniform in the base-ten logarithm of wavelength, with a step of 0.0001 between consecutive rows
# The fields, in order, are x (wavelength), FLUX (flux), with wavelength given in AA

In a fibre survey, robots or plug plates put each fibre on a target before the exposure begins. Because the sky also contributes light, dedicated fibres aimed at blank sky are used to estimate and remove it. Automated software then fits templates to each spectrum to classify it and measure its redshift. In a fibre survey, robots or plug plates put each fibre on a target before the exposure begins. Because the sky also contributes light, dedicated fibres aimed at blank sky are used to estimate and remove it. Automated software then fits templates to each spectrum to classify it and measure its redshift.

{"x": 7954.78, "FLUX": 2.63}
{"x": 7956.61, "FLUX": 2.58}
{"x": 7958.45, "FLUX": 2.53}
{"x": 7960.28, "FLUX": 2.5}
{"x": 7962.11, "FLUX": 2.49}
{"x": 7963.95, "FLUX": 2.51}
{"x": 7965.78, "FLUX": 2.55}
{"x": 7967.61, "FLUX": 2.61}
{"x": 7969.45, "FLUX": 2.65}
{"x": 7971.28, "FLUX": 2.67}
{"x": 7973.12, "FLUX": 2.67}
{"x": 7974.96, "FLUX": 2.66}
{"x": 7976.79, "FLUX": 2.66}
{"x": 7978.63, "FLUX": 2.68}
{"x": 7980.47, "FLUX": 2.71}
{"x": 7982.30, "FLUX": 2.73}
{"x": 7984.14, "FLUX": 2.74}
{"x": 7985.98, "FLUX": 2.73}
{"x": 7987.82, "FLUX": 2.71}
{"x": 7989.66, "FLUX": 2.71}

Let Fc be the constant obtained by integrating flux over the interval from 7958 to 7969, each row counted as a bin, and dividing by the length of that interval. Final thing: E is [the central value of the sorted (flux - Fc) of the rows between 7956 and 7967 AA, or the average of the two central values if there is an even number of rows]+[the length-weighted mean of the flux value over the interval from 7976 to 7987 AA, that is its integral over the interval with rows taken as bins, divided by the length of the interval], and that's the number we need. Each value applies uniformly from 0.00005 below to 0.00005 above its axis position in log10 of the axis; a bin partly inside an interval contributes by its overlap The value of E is 2.69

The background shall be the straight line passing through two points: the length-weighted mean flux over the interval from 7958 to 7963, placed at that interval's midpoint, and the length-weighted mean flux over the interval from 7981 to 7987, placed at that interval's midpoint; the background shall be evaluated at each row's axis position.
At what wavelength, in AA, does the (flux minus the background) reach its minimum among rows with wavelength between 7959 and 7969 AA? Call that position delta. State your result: 7962.11 AA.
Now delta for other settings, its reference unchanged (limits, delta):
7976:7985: 7976.79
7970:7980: 7976.79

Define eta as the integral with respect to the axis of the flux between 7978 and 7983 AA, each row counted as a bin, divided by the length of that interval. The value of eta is 2.71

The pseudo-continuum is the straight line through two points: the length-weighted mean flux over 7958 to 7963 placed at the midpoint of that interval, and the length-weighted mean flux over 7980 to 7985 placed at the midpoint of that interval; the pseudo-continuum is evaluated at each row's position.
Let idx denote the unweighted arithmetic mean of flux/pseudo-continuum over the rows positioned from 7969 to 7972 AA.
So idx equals 1.02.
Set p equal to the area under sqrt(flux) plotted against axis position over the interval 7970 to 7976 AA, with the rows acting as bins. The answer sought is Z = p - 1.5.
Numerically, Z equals 8.3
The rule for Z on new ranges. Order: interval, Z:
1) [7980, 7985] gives 6.8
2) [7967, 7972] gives 6.6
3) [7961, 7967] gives 8.0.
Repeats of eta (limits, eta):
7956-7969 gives 2.54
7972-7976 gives 2.66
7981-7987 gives 2.73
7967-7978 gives 2.65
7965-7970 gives 2.60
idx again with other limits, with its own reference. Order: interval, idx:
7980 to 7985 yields 1.00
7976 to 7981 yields 1.00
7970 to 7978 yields 1.01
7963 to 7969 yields 1.00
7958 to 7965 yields 1.00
